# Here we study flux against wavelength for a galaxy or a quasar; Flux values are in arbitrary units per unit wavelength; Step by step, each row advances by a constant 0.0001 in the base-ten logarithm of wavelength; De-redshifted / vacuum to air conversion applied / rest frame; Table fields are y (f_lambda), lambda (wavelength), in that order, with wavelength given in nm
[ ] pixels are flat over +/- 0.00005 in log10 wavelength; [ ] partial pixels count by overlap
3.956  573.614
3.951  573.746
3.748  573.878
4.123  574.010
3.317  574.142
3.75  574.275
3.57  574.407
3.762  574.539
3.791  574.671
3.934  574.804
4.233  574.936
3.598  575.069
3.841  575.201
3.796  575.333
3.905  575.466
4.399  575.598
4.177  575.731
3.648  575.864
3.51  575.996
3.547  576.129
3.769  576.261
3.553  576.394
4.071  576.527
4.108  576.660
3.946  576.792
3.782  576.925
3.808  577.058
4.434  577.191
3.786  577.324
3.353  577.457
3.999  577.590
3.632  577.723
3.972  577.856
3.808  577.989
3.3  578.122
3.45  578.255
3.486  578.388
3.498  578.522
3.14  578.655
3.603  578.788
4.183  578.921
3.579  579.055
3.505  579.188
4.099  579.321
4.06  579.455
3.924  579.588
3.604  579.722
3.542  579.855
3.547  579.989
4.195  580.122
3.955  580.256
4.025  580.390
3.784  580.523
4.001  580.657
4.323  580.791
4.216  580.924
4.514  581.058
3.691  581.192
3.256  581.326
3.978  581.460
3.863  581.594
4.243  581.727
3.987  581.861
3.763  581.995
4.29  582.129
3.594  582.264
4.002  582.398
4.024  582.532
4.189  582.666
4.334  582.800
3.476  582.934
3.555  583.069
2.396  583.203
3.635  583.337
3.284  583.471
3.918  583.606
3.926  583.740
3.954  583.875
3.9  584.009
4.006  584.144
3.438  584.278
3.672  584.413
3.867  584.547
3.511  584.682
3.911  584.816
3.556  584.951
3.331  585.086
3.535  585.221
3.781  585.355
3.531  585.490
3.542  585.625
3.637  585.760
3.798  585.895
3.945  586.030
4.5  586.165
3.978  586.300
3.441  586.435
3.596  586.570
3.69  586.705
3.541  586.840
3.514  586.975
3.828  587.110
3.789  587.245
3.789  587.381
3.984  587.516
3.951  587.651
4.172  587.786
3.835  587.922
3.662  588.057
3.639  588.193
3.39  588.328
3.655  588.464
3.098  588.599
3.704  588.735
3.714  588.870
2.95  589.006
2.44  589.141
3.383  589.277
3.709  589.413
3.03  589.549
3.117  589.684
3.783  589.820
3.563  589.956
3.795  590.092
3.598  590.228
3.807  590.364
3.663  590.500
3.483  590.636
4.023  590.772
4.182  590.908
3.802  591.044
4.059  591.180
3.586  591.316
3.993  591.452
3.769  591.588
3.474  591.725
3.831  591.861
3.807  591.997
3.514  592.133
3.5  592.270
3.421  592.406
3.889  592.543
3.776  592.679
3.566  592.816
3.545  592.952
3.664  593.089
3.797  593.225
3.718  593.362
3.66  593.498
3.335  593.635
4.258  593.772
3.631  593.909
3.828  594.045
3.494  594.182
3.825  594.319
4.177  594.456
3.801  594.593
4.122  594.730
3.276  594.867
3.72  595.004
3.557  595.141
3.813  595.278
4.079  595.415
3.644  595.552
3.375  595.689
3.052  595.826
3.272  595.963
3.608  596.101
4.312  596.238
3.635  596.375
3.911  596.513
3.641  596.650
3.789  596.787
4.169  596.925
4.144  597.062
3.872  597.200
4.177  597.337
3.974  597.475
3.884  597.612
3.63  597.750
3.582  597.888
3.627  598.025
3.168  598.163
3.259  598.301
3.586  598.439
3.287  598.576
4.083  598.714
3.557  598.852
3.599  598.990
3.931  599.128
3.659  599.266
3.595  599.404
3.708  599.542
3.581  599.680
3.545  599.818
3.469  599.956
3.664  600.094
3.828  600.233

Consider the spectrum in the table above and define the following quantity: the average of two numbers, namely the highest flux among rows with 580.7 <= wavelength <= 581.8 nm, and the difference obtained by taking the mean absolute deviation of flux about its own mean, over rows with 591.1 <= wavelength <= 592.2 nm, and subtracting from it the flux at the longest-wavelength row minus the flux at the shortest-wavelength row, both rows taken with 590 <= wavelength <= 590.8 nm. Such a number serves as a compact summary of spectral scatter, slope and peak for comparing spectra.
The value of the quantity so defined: 2.23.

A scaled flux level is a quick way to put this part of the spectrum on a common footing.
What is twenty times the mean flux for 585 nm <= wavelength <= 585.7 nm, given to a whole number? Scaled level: 71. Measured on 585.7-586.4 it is 79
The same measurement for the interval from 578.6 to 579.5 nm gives 75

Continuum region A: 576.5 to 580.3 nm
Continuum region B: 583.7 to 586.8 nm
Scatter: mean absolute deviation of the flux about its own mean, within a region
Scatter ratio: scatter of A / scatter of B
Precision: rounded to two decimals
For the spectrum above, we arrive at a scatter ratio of 1.24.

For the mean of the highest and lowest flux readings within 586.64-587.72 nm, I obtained 3.75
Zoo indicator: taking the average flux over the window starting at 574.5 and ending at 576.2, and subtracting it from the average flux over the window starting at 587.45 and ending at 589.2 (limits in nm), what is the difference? -0.30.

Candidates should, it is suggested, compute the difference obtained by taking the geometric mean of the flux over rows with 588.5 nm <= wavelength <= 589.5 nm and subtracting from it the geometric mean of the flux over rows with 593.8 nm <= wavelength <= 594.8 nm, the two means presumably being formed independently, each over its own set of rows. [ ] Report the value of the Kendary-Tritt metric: -0.6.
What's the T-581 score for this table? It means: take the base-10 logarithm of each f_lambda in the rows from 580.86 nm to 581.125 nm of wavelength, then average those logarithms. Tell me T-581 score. 0.64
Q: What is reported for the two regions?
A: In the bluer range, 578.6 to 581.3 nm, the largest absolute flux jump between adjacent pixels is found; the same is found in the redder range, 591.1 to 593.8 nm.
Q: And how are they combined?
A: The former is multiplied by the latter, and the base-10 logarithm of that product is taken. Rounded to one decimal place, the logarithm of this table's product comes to -0.1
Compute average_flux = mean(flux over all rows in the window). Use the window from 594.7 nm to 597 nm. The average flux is 3.70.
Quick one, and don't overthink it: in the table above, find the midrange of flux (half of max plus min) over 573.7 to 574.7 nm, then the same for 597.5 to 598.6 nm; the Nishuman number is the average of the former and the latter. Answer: 3.62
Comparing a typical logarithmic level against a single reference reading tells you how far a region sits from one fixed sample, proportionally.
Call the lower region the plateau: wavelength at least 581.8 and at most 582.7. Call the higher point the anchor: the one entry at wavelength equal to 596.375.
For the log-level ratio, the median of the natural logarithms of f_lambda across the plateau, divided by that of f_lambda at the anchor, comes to 1.07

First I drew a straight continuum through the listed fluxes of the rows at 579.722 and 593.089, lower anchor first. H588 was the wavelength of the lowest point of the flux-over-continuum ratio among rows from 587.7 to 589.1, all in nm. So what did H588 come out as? 589.006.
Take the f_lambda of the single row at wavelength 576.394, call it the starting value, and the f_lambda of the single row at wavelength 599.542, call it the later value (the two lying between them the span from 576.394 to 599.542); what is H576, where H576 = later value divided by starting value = 1.04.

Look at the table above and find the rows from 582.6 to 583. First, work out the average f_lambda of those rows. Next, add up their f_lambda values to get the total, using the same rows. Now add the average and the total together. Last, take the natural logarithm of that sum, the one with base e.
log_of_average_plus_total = 2.77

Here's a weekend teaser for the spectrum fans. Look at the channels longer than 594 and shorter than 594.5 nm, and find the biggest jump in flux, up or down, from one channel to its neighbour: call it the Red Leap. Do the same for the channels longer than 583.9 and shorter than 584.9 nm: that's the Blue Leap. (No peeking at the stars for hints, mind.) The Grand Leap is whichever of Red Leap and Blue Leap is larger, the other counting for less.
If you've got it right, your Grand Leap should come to 0.57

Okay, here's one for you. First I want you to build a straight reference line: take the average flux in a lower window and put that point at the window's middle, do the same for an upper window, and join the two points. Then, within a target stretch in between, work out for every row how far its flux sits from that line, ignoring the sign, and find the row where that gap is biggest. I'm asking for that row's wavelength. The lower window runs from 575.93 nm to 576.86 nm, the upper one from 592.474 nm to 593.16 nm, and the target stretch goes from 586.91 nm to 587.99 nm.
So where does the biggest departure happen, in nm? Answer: 587.786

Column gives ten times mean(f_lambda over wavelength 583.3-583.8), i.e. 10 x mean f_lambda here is 36.9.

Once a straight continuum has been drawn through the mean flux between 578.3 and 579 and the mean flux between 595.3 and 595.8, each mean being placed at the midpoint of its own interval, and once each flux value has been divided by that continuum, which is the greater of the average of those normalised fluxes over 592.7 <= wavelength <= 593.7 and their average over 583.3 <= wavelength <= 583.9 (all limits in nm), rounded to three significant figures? 1.04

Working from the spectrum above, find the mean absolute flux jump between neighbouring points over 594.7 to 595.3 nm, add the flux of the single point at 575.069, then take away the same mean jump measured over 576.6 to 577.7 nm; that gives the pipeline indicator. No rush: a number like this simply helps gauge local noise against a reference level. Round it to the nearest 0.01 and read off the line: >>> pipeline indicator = 3.64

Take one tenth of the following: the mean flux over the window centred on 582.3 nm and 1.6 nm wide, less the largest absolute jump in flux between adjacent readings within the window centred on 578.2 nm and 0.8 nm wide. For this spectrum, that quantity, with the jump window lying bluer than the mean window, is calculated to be 0.34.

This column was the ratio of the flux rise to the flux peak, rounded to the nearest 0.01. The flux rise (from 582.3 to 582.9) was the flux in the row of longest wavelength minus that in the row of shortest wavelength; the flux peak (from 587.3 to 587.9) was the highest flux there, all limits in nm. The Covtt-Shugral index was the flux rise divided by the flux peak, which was 0.08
